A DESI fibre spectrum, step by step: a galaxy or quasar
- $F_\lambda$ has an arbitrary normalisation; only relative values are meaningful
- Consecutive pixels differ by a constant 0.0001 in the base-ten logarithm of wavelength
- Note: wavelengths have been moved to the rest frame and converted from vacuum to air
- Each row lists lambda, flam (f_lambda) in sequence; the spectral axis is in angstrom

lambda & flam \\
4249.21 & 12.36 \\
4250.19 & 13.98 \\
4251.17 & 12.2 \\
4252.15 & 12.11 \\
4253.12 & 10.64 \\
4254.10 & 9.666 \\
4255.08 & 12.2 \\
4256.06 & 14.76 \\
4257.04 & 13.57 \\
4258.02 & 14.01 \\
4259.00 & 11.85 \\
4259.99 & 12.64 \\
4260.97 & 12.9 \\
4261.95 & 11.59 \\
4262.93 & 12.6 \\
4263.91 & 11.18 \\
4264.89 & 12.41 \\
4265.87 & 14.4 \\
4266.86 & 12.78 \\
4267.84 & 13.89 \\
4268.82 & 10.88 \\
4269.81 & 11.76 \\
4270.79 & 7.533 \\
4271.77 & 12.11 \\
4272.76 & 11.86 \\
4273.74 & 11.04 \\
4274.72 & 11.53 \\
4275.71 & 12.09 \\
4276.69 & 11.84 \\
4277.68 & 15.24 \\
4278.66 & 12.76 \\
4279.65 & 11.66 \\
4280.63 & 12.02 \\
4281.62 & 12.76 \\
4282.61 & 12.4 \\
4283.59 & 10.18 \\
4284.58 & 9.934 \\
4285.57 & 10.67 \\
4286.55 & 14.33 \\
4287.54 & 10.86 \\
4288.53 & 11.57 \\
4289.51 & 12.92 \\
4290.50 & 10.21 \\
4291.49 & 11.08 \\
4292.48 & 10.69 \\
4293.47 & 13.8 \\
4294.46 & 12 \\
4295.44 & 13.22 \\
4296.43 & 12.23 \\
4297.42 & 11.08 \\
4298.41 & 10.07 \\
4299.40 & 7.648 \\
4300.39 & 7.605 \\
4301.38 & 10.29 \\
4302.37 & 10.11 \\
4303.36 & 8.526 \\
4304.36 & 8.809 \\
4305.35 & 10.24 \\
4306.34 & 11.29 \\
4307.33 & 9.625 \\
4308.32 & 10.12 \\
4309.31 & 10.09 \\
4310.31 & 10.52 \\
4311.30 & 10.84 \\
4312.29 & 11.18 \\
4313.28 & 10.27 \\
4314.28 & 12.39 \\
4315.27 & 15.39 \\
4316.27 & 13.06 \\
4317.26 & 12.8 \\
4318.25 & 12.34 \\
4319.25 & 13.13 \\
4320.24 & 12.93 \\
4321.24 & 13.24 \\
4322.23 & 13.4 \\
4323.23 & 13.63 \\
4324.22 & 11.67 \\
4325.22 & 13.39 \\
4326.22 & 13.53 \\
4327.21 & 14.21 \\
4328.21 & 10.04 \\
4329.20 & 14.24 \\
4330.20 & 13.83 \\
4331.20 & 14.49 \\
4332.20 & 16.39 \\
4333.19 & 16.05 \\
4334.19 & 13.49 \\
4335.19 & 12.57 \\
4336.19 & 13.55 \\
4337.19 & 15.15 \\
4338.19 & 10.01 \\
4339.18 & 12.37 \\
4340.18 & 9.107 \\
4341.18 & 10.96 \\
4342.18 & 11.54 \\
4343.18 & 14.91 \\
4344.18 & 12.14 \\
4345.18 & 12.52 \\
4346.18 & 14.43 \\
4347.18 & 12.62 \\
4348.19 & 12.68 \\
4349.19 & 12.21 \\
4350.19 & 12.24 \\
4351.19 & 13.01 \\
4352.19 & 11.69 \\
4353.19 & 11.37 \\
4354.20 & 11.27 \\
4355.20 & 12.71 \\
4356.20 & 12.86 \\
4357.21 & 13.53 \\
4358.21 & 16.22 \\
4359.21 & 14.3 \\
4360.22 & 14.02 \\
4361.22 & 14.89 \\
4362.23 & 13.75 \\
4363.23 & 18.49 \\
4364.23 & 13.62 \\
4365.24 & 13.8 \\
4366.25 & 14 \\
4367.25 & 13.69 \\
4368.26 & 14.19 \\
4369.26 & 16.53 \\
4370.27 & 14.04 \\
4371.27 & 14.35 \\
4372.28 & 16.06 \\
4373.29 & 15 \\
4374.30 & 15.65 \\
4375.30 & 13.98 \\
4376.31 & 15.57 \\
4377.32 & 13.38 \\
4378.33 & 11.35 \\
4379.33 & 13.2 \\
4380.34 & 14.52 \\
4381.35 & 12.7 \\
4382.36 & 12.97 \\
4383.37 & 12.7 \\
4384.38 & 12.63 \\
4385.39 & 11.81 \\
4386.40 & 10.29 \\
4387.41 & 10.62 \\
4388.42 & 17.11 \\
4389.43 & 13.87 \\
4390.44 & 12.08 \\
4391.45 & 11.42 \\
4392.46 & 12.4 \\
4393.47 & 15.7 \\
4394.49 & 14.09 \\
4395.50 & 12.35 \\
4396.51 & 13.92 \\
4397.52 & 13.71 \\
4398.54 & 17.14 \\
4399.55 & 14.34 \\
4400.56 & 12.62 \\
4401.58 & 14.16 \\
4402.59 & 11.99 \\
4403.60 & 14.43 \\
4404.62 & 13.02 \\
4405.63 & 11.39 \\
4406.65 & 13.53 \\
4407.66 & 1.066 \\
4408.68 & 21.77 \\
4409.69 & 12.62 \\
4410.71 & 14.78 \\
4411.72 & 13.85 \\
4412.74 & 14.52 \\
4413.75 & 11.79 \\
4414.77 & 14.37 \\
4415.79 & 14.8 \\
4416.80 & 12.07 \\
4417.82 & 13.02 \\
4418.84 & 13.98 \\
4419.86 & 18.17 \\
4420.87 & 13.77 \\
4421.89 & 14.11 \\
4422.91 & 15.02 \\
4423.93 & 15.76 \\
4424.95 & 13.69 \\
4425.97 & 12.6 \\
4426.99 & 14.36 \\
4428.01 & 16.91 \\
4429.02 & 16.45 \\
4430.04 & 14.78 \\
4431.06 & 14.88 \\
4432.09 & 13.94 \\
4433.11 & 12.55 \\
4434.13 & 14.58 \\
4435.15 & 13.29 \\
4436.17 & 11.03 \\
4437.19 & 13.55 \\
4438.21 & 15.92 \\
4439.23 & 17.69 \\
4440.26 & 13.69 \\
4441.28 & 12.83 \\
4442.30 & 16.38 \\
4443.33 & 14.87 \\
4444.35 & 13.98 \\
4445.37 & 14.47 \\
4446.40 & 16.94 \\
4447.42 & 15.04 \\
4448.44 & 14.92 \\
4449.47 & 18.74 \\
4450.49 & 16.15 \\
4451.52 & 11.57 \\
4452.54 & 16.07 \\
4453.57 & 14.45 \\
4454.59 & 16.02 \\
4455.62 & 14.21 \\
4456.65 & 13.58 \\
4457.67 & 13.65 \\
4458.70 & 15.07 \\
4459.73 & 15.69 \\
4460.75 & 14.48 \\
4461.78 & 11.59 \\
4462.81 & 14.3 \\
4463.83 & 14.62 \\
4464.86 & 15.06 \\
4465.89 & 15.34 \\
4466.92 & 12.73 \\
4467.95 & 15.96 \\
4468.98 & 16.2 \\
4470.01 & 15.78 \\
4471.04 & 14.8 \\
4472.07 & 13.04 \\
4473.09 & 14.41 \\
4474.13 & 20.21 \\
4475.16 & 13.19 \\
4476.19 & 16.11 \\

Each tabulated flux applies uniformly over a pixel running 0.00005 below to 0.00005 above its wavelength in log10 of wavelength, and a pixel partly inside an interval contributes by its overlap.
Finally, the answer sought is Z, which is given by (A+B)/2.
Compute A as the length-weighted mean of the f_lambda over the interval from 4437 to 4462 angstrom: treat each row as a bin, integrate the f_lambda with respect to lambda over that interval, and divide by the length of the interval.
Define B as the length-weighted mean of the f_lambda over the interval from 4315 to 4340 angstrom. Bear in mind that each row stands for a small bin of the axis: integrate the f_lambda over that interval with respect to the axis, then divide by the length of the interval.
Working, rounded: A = 14.9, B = 13.3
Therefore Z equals 14.1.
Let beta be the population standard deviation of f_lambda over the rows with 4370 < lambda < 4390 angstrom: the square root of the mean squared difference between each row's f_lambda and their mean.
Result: 1.75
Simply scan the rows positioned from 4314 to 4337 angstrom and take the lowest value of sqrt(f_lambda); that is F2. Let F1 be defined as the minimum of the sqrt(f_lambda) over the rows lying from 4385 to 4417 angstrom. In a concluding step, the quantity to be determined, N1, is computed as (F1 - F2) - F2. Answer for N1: -5.3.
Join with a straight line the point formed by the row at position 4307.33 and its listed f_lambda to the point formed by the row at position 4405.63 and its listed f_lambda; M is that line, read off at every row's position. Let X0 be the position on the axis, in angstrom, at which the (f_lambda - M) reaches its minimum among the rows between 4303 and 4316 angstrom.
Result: 4303.36 angstrom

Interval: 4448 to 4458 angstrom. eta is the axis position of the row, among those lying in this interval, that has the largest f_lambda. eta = 4449.47 angstrom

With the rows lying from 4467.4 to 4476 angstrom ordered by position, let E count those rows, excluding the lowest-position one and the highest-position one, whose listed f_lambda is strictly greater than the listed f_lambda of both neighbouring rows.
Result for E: 2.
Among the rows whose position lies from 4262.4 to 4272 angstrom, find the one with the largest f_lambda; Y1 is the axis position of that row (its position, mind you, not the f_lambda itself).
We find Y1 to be 4265.87 angstrom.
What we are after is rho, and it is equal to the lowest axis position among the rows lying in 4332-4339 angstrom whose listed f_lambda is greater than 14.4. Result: 4332.20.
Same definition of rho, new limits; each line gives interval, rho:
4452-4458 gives 4452.54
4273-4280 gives 4277.68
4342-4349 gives 4343.18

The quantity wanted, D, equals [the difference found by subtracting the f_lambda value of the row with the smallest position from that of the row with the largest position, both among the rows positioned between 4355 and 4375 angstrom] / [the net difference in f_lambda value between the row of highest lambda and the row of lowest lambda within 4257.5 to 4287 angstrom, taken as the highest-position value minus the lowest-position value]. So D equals 9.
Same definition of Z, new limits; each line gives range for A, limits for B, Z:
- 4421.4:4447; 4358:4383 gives 14.5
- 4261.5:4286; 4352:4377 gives 13.1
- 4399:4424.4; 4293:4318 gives 12.3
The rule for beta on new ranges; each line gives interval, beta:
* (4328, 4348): 1.96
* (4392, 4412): 3.58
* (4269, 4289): 1.54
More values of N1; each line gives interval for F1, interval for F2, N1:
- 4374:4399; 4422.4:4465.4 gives -3.4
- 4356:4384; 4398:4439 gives 1.3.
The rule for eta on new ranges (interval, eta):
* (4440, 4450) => 4449.47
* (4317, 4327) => 4323.23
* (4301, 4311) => 4306.34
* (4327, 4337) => 4332.20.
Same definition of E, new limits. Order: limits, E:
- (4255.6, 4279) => 9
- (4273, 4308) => 10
